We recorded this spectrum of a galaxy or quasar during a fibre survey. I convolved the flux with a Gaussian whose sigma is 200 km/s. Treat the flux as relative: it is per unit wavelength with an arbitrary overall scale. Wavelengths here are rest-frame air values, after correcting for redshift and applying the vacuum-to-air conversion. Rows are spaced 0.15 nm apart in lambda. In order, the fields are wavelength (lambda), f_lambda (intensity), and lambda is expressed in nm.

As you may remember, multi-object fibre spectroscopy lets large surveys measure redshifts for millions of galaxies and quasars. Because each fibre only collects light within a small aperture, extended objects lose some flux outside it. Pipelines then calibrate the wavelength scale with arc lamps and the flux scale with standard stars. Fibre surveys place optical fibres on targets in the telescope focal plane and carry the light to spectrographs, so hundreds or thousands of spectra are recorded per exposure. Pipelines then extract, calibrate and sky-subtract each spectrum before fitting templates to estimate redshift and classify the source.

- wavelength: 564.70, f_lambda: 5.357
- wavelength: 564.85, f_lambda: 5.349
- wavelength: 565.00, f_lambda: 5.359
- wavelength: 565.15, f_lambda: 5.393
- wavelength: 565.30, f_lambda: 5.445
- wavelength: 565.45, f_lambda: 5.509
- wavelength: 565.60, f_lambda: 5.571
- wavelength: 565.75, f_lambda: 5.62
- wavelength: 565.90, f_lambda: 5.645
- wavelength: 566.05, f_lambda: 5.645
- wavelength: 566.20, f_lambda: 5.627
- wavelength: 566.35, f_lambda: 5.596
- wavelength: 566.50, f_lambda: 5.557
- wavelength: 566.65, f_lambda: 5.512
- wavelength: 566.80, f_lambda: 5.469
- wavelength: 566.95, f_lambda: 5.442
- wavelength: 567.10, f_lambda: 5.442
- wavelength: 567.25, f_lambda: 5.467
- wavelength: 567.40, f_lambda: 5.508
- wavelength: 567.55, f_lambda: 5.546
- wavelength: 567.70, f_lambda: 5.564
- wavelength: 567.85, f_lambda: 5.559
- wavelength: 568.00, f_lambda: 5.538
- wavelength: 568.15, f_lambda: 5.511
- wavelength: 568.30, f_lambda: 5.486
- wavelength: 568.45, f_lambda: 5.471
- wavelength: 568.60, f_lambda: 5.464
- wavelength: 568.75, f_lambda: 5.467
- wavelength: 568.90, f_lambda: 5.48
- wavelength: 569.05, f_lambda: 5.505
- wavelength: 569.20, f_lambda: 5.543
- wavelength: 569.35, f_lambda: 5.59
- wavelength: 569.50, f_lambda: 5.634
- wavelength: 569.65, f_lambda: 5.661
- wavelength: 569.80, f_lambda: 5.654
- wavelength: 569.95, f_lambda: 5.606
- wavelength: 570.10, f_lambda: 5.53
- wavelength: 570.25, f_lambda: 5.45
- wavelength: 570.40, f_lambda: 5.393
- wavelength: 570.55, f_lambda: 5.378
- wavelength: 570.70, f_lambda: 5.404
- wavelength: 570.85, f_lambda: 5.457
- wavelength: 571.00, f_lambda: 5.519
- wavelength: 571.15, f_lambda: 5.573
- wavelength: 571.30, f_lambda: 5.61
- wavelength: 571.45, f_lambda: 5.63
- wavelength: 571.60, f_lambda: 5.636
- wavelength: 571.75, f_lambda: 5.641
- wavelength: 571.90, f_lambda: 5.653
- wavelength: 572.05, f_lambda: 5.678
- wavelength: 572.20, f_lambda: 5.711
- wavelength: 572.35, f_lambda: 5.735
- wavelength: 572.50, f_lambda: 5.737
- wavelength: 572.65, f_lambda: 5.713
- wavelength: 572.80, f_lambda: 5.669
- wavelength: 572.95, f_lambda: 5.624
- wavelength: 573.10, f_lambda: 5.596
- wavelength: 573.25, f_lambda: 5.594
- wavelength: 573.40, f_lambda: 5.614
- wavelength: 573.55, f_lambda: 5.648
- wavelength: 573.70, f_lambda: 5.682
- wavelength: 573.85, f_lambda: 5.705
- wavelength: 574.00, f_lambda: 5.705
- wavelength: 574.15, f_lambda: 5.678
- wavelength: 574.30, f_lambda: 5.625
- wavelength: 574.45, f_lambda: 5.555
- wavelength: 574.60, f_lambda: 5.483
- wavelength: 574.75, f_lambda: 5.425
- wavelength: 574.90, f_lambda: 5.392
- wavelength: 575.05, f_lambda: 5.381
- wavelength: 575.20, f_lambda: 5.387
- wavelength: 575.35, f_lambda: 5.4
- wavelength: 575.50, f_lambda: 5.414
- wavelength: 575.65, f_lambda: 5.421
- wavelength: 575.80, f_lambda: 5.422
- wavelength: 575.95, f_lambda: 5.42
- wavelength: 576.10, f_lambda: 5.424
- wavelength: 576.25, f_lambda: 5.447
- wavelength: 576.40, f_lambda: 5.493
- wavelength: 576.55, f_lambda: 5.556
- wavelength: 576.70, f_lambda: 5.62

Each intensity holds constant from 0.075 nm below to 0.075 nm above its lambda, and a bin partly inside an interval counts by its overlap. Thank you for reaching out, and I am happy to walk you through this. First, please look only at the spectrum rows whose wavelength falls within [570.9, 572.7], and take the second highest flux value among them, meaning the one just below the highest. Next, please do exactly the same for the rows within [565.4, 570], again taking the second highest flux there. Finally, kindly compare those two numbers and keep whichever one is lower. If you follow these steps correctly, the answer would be 5.65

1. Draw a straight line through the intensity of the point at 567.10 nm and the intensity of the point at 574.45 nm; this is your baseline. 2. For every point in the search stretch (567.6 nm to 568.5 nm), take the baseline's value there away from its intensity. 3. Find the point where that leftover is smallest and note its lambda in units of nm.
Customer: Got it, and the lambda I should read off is 568.45 nm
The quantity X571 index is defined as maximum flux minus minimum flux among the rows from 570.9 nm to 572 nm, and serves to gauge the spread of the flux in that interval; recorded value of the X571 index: 0.134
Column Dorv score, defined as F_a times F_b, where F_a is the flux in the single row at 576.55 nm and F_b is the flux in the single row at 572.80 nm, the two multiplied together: 31.5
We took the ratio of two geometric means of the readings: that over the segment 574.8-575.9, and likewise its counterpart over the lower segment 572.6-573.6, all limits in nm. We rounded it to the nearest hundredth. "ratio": 0.96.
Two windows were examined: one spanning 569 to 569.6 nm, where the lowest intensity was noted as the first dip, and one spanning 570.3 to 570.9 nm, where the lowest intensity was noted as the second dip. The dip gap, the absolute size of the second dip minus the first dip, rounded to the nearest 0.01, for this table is 0.13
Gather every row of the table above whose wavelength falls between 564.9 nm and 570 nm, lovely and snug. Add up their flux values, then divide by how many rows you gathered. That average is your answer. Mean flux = 5.53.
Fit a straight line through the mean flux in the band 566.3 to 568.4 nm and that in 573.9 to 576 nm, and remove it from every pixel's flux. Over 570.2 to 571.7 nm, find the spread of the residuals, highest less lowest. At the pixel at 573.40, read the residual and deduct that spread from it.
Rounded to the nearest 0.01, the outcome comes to -0.14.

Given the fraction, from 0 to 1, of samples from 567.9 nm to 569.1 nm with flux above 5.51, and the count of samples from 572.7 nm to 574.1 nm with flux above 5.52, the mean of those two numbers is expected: 4.6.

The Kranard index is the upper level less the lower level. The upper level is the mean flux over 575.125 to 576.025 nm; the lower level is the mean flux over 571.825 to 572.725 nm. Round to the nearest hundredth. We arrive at -0.29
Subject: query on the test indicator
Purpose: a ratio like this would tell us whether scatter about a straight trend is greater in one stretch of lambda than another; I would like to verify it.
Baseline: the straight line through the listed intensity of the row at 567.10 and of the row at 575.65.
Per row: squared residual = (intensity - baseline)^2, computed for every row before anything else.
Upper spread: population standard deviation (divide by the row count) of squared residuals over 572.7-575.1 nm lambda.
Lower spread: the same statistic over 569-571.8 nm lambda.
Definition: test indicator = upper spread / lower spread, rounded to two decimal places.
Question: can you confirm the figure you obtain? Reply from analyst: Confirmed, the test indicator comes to 1.48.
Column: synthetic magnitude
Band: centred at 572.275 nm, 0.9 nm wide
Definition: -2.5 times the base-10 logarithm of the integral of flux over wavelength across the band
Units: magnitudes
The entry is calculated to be -1.776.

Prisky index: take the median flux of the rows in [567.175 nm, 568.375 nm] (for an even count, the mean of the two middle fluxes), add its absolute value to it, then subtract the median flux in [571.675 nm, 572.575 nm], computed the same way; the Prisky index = 5.35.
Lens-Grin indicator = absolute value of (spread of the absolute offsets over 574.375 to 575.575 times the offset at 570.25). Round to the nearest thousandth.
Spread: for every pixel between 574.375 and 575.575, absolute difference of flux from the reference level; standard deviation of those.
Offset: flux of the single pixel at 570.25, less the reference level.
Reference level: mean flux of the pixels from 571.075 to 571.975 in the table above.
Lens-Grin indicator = 0.010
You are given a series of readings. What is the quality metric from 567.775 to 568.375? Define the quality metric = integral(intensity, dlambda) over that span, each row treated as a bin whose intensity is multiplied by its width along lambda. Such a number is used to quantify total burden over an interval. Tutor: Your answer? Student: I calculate 3.3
